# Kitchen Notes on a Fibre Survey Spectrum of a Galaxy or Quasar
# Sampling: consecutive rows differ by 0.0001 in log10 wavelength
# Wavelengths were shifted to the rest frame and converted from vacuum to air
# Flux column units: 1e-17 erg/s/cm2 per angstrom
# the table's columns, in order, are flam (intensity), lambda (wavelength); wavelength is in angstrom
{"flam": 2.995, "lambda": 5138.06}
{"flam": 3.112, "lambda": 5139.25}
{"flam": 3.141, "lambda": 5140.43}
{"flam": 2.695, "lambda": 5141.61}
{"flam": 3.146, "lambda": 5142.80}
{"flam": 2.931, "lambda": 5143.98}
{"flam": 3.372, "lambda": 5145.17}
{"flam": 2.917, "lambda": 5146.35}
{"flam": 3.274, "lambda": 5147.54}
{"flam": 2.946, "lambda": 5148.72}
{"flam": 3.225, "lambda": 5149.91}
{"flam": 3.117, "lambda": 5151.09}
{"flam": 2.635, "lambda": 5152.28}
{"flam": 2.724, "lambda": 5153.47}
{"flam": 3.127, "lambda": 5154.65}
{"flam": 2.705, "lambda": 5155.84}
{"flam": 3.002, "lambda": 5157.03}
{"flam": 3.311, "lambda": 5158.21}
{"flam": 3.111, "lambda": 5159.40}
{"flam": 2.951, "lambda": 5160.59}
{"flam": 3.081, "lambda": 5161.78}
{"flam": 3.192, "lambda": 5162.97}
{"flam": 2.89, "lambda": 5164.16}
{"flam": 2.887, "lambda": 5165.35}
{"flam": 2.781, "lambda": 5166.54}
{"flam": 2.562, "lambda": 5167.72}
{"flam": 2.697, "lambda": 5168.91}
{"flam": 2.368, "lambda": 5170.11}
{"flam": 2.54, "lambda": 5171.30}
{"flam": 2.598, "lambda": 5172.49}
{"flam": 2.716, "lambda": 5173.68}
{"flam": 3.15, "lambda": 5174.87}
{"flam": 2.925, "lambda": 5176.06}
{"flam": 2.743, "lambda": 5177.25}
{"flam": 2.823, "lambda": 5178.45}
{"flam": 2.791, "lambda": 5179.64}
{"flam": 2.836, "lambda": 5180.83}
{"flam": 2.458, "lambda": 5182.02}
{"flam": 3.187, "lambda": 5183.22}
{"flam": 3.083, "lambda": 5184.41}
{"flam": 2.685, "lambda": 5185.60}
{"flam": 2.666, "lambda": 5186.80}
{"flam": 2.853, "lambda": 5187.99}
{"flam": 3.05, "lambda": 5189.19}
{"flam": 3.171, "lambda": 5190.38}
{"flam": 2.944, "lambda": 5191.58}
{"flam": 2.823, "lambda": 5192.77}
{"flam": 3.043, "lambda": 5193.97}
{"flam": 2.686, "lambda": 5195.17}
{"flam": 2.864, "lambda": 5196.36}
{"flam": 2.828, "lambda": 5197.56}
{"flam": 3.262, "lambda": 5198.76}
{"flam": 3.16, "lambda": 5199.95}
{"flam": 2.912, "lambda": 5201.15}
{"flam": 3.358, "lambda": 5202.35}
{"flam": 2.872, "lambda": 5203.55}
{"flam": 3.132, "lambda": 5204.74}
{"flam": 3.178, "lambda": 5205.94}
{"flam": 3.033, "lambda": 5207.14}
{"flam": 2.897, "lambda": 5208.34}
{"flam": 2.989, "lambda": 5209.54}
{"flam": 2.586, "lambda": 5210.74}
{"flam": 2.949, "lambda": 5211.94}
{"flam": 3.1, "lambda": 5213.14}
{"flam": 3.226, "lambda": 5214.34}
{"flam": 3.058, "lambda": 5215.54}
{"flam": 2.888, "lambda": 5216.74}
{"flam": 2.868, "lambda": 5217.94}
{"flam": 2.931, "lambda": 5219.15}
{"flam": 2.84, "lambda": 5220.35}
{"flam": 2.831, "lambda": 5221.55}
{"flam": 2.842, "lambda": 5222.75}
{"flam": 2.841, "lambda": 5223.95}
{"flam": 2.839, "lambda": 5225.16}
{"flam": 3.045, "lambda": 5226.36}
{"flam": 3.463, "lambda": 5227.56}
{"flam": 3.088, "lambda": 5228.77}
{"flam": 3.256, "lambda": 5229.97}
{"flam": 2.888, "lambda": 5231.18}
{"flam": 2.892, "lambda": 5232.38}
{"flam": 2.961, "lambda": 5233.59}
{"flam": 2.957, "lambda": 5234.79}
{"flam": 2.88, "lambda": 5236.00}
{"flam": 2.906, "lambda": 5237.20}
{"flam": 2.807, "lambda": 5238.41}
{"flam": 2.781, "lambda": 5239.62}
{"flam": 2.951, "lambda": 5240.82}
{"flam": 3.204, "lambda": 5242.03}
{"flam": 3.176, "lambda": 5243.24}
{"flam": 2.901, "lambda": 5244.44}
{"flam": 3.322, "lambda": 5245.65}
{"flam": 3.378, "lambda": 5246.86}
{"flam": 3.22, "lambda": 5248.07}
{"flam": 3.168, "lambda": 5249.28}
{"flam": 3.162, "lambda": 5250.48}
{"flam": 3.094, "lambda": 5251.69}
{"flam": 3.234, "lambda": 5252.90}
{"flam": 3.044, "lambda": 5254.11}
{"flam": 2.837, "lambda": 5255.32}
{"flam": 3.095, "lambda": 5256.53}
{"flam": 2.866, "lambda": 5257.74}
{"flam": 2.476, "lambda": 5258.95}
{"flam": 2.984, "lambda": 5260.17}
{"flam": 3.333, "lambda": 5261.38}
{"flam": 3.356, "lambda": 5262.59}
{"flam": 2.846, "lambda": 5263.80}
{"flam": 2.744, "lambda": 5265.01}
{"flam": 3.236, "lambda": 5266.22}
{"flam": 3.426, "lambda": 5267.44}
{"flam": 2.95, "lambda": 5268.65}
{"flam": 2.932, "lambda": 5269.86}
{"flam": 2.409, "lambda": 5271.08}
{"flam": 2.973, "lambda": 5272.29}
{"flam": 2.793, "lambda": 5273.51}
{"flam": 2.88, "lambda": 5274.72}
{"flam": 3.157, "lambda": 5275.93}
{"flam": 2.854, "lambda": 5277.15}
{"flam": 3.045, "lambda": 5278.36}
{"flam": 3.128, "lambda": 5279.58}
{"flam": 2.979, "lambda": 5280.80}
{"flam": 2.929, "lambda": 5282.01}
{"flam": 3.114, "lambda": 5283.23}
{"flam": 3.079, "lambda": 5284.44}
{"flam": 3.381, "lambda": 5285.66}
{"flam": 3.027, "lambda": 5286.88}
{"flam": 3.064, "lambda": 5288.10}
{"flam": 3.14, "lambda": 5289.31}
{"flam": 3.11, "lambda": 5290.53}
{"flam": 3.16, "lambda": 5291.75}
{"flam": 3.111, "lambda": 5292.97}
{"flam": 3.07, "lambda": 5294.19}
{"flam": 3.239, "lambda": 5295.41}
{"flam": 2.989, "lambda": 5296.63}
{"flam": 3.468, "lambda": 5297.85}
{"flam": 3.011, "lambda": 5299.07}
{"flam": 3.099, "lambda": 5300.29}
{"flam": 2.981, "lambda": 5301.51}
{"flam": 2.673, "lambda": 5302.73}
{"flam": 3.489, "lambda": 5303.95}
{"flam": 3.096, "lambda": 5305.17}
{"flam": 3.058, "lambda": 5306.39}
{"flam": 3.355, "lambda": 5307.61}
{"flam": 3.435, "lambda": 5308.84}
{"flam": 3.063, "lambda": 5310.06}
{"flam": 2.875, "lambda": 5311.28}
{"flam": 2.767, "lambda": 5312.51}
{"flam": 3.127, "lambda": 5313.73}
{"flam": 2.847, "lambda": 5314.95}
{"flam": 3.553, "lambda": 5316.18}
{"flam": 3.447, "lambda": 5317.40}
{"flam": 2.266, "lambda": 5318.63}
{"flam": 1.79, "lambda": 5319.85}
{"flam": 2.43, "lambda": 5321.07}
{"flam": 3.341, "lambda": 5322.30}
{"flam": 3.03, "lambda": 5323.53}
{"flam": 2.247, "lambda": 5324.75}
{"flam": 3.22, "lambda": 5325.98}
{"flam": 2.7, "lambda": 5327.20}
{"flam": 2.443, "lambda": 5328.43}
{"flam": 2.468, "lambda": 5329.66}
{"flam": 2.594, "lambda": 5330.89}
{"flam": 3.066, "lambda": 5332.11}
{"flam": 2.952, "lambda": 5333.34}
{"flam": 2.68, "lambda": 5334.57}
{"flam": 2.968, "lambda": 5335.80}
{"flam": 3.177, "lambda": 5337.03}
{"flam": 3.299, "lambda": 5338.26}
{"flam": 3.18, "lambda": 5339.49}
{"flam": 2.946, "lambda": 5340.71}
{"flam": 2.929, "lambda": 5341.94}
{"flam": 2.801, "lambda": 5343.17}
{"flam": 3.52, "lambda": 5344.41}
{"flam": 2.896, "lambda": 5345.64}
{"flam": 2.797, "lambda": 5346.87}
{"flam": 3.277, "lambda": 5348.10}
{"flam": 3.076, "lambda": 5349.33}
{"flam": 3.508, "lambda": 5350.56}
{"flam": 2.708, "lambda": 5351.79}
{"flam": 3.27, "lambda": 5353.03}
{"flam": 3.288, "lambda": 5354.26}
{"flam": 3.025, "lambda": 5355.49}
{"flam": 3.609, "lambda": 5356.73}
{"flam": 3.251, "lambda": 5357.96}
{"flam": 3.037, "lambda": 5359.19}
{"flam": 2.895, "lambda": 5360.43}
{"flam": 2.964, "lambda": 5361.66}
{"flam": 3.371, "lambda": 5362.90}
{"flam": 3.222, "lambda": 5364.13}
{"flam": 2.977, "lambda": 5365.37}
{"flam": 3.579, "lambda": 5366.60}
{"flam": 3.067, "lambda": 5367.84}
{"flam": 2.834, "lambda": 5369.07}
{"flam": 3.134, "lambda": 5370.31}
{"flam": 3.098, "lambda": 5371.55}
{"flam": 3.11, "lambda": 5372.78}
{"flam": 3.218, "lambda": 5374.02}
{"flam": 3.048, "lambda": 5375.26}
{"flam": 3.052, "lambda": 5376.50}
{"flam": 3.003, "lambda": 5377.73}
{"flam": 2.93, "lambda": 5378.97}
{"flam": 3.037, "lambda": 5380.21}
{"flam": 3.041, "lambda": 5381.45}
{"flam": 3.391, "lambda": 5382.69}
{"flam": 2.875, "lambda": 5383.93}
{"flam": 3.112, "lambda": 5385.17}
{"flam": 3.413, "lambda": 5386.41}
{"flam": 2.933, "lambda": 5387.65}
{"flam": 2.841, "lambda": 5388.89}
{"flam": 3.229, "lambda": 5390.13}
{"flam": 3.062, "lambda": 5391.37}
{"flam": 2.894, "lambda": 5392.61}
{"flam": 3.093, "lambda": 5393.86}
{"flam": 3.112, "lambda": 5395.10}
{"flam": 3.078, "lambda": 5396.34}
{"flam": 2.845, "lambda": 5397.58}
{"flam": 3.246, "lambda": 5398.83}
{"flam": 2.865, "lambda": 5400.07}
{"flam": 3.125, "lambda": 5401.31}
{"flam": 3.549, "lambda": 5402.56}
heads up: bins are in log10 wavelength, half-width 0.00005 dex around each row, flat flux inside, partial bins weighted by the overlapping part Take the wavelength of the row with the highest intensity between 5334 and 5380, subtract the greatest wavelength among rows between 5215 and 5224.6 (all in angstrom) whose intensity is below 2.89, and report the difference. 132.8 angstrom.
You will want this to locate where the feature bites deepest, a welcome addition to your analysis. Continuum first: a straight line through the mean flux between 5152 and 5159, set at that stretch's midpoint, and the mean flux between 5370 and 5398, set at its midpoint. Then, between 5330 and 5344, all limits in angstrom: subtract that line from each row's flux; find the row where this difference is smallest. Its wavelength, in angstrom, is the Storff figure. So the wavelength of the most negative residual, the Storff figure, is 5330.89 angstrom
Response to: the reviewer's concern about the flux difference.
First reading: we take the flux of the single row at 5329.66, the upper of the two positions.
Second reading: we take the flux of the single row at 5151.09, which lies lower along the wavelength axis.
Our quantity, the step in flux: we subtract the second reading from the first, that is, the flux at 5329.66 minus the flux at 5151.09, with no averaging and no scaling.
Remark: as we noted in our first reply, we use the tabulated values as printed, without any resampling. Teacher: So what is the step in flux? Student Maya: -0.6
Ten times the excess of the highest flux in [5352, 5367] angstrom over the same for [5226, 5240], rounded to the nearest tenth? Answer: 1.5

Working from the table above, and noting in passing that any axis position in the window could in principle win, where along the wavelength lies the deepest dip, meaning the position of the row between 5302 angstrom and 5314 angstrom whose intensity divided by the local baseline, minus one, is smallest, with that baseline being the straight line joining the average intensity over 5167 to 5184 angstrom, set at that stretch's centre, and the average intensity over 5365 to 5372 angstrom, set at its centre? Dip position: 5302.73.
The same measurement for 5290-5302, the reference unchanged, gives 5301.51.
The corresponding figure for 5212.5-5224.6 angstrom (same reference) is 5221.55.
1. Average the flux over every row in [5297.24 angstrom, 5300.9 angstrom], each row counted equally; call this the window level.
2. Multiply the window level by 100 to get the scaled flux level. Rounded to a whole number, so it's 319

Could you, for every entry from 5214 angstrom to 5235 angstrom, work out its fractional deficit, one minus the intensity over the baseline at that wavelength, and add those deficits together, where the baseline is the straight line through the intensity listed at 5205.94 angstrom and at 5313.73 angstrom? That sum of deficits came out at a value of 1.1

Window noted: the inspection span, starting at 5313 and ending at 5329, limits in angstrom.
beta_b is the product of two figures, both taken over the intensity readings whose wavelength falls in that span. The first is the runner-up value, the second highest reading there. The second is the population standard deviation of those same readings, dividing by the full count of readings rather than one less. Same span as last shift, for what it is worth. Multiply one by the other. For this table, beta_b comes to 1.79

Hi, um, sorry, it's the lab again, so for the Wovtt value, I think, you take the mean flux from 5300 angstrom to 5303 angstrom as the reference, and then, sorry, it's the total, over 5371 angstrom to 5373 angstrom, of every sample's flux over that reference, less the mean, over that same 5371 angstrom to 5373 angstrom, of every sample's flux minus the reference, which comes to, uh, 1.94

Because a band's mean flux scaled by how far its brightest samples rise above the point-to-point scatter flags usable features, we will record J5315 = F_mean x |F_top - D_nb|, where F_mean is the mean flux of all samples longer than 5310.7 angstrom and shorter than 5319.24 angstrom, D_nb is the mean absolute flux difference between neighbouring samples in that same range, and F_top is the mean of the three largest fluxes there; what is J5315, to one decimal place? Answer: 8.7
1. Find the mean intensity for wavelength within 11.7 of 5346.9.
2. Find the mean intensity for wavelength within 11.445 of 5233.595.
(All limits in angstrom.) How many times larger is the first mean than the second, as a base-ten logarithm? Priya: 0.021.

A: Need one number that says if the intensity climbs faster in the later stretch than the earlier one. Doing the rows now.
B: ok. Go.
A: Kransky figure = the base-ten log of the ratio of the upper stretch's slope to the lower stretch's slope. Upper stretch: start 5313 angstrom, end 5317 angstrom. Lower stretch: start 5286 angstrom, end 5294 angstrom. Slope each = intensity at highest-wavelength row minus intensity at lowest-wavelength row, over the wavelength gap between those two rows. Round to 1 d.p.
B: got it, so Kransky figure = 1.1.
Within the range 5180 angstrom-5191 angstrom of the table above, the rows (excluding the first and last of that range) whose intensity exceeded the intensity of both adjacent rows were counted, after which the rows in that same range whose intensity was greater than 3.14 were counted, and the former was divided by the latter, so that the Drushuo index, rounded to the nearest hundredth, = 0.50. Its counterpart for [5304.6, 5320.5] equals 0.75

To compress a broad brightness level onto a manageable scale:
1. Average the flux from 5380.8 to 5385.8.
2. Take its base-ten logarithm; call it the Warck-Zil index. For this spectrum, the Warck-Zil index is 0.492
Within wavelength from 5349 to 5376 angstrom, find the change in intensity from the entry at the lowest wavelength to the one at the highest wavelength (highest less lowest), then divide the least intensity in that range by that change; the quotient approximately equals -97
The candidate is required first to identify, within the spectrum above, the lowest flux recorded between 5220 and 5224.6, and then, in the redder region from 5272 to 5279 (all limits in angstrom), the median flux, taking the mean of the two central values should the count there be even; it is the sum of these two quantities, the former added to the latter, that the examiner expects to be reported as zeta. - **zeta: 5.8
